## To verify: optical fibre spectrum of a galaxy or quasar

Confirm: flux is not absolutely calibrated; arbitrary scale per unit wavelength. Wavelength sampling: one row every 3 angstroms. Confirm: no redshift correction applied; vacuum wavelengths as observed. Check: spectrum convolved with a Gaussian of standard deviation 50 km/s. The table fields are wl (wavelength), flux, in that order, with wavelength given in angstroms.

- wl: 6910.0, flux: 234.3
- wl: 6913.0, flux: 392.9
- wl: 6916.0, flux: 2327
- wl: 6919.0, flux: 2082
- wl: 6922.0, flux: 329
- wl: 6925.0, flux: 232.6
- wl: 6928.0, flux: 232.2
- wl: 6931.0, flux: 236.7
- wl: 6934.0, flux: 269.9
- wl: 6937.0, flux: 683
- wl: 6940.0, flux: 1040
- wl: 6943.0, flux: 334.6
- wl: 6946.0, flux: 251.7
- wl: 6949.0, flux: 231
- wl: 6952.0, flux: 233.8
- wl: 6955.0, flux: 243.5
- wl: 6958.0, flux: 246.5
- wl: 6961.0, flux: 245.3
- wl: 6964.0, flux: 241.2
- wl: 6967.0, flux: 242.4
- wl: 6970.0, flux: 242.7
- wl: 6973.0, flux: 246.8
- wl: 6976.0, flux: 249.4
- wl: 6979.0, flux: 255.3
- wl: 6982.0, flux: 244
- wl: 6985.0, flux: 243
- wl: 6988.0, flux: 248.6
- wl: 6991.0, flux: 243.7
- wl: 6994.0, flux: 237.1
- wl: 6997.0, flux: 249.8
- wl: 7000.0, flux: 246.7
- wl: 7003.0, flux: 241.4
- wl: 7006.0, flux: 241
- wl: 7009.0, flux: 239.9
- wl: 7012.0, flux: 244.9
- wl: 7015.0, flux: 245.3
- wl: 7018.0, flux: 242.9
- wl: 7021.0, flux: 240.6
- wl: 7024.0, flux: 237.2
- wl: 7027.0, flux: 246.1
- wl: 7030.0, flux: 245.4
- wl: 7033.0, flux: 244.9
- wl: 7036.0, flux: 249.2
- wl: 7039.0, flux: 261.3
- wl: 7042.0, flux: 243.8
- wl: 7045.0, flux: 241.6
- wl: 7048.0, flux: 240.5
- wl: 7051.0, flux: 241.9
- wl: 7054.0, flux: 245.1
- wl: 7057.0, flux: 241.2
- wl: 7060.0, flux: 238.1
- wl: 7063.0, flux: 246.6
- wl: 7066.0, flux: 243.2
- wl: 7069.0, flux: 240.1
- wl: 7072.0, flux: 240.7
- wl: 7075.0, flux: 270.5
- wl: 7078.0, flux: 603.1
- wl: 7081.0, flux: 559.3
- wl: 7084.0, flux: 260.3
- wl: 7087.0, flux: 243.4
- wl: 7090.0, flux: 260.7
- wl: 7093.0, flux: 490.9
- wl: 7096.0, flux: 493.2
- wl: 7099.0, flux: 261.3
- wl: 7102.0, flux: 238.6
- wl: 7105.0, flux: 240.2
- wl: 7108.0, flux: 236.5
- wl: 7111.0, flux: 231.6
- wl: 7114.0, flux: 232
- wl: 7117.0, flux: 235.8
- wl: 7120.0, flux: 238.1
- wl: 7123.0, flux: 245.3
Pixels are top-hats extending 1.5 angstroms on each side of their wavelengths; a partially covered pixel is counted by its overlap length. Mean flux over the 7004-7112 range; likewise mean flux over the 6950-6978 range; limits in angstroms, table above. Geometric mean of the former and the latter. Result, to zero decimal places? 260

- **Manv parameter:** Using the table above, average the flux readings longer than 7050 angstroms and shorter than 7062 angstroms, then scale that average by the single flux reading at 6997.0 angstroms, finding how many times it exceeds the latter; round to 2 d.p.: 0.97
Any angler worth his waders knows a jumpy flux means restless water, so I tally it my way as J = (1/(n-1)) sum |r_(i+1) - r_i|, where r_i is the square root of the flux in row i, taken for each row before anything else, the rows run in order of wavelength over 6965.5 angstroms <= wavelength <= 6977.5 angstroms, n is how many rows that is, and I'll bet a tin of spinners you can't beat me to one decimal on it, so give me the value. 0.1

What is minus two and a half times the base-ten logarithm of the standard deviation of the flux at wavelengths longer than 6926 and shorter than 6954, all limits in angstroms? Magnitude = -6.1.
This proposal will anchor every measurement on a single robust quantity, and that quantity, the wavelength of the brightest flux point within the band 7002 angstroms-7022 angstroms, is 7015.0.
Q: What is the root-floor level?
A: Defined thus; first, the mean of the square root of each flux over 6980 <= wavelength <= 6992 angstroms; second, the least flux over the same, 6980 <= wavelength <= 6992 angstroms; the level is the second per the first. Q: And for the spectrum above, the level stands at 15.5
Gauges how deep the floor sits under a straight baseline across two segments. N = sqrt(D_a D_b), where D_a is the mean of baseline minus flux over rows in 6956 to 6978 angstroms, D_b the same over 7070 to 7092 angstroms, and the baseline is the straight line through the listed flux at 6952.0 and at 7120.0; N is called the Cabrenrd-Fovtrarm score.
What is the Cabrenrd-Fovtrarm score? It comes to 35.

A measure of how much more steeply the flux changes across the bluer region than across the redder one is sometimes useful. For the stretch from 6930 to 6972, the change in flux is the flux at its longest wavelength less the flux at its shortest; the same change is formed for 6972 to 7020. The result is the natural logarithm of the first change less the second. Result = 2.3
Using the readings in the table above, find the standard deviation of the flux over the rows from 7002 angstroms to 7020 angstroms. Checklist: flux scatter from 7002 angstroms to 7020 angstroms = 2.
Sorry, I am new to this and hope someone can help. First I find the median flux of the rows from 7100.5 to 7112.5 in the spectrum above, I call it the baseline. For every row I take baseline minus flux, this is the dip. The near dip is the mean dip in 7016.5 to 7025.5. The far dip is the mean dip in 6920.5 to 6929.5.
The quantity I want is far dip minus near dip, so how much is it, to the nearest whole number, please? -24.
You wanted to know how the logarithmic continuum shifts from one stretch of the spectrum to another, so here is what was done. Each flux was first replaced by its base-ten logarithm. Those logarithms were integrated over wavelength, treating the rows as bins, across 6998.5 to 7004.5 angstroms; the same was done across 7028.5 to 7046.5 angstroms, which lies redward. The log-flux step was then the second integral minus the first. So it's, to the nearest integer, 29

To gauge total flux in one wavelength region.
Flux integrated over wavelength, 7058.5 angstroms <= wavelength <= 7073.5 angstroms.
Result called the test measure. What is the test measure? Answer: 3626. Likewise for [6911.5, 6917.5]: 8160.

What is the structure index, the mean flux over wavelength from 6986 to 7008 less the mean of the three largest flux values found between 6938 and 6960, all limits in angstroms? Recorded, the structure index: -298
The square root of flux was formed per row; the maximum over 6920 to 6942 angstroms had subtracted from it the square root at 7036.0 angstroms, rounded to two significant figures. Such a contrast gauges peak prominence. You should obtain 16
